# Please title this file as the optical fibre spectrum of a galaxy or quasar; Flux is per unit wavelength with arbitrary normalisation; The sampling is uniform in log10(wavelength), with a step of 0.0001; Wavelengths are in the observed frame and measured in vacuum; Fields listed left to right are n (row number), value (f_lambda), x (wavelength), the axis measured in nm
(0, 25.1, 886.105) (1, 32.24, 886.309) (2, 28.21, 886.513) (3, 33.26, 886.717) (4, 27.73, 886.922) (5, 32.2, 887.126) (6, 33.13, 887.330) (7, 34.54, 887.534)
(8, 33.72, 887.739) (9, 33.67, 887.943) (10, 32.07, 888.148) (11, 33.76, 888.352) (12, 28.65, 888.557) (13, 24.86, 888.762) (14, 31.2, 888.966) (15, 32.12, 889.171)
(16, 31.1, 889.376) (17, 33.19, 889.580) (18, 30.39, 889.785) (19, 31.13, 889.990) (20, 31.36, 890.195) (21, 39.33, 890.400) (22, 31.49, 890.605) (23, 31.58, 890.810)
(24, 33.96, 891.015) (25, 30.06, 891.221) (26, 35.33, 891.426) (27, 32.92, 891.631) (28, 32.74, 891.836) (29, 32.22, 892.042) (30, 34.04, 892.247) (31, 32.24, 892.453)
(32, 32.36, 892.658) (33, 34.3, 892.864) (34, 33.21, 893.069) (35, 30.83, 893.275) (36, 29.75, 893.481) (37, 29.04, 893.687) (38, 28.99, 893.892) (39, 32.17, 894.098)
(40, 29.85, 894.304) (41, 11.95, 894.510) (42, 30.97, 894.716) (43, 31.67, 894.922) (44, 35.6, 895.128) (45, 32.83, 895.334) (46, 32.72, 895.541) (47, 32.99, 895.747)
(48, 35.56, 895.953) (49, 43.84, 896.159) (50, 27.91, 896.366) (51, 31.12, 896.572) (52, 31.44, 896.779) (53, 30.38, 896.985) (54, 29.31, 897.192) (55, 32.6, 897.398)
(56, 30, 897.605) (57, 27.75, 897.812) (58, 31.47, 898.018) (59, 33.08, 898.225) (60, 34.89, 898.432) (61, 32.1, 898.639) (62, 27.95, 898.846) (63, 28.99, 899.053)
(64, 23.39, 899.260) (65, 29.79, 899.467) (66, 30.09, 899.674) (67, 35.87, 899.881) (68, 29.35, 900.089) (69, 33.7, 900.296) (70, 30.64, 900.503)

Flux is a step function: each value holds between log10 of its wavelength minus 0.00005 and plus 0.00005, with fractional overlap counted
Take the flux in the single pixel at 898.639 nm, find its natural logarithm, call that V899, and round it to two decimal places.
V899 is 3.47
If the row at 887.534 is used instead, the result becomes 3.54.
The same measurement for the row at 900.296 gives 3.52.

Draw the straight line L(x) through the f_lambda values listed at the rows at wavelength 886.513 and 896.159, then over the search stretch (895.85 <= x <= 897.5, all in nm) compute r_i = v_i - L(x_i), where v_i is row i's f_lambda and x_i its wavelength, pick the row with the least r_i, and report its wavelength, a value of 896.366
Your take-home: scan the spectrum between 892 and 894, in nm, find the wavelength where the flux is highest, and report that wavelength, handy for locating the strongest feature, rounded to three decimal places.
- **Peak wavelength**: 892.864 nm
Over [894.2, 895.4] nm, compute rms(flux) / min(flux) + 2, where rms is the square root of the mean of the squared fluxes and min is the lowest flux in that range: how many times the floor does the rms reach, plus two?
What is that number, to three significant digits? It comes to 4.50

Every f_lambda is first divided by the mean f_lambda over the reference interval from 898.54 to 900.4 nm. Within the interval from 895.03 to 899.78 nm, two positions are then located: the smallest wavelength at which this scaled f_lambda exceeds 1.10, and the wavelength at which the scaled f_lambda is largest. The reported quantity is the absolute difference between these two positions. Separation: 1.03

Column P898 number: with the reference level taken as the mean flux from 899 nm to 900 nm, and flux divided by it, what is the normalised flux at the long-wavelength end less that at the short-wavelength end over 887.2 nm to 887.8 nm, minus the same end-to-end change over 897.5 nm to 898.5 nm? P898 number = -0.15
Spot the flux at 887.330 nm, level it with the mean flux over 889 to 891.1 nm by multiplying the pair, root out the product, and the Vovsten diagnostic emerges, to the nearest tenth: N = 32.8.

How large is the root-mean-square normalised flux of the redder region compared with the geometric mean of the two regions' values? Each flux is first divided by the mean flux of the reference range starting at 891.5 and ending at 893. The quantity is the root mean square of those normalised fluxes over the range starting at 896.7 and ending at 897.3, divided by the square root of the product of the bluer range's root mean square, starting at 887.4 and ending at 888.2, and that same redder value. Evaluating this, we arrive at 0.95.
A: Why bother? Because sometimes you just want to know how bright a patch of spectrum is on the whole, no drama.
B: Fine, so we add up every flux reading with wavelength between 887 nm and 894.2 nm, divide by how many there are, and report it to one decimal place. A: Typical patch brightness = 32.1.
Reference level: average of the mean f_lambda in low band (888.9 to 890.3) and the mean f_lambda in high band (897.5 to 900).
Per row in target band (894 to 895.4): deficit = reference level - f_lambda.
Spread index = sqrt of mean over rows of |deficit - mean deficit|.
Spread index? 2.23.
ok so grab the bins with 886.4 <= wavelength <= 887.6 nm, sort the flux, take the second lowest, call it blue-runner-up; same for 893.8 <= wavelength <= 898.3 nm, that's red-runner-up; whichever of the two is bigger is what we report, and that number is 28.2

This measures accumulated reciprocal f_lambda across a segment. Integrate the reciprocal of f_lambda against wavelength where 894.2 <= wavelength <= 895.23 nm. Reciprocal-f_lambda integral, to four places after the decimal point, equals 0.0431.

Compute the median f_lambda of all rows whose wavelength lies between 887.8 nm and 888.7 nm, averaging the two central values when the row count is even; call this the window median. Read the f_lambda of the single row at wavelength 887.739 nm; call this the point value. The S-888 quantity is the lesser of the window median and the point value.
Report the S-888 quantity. 33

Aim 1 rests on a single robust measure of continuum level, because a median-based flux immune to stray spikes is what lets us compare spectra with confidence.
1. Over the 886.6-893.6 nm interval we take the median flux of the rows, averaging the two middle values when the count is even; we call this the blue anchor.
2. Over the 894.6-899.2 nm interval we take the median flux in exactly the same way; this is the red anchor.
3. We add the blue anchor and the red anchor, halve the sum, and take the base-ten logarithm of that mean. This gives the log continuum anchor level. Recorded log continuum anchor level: 1.50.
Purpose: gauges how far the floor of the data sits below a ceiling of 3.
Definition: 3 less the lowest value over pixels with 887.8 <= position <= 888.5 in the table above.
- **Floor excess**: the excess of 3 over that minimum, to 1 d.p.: -29.1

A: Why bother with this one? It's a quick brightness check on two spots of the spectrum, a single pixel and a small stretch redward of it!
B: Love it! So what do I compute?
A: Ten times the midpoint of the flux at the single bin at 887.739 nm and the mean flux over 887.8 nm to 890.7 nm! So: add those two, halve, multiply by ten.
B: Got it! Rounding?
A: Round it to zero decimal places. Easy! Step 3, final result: 327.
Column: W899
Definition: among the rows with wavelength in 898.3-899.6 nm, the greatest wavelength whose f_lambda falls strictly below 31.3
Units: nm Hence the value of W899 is 899.467 nm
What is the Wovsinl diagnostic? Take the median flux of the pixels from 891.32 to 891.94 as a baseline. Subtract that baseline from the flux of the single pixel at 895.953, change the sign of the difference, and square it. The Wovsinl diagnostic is 7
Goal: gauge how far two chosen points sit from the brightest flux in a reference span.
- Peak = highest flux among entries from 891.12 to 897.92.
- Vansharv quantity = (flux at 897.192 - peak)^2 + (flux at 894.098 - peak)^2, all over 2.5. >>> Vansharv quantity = 139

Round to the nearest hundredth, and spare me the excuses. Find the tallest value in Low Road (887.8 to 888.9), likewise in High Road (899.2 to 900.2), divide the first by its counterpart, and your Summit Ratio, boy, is 0.94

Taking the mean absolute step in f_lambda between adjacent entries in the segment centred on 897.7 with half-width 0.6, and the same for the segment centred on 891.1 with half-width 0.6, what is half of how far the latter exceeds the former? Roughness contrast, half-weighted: 0.1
